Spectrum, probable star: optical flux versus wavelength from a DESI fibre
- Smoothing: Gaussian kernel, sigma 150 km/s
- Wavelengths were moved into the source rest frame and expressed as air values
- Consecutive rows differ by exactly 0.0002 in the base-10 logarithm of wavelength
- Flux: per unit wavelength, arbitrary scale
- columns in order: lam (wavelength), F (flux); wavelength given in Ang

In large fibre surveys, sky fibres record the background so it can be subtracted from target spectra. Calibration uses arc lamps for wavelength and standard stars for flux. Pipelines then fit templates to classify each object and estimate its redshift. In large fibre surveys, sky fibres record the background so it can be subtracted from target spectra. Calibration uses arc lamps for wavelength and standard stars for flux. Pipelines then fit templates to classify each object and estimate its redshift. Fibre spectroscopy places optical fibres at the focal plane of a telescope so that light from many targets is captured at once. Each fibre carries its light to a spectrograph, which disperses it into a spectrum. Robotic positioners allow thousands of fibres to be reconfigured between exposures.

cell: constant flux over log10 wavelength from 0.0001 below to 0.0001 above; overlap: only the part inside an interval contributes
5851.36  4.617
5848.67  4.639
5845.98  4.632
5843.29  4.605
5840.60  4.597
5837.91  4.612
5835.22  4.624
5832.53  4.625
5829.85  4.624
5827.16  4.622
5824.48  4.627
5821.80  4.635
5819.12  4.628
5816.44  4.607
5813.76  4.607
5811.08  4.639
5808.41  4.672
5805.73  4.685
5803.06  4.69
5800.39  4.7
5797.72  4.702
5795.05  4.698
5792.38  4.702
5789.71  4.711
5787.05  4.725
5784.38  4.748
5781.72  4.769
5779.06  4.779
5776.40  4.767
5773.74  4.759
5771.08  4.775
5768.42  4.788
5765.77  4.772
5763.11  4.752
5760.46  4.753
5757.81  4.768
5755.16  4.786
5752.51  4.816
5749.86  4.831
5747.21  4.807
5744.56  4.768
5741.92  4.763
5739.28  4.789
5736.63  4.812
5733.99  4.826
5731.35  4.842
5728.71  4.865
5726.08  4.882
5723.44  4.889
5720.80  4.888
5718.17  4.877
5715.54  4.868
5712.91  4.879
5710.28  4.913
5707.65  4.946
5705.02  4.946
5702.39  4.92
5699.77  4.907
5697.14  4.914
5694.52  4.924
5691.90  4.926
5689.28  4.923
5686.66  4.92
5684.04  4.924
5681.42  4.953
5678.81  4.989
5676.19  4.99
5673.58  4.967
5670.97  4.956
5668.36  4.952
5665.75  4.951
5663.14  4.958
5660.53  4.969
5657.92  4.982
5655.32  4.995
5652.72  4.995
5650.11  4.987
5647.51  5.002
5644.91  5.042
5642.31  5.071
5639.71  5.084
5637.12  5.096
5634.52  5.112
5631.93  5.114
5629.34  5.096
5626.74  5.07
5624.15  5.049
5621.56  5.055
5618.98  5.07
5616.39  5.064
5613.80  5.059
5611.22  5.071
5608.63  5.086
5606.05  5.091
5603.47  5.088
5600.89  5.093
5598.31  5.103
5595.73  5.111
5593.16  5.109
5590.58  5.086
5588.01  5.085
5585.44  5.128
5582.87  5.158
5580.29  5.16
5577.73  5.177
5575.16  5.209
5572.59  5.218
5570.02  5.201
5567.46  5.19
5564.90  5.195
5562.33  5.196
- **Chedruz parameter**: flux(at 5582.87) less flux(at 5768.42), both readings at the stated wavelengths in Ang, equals 0.37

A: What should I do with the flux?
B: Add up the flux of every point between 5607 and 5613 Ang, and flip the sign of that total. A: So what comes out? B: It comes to -10.2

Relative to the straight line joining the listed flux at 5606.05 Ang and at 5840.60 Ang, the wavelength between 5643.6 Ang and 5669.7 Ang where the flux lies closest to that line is 5657.92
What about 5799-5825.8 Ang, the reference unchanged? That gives 5821.80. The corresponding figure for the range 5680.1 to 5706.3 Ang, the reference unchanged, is 5686.66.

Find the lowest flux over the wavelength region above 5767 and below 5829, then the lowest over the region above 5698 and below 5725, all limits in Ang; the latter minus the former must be 0.26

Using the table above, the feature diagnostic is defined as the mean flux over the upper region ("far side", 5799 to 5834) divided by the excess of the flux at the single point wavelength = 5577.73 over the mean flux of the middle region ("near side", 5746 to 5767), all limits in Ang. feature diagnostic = 12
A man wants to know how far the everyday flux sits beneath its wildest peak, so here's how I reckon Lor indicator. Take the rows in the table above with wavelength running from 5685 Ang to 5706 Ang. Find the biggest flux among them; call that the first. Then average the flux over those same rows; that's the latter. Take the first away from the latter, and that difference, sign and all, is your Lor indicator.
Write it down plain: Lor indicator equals -0.024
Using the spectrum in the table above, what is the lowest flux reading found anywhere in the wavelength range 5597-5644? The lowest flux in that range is 5.049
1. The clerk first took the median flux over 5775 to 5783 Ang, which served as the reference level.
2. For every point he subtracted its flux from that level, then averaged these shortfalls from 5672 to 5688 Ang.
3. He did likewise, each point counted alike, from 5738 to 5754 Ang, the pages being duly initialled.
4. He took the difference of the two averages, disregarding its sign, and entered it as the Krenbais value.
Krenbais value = 0.16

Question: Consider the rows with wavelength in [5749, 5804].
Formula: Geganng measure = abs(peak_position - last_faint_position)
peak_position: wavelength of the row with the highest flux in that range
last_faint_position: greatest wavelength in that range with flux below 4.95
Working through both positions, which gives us 53.2 Ang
